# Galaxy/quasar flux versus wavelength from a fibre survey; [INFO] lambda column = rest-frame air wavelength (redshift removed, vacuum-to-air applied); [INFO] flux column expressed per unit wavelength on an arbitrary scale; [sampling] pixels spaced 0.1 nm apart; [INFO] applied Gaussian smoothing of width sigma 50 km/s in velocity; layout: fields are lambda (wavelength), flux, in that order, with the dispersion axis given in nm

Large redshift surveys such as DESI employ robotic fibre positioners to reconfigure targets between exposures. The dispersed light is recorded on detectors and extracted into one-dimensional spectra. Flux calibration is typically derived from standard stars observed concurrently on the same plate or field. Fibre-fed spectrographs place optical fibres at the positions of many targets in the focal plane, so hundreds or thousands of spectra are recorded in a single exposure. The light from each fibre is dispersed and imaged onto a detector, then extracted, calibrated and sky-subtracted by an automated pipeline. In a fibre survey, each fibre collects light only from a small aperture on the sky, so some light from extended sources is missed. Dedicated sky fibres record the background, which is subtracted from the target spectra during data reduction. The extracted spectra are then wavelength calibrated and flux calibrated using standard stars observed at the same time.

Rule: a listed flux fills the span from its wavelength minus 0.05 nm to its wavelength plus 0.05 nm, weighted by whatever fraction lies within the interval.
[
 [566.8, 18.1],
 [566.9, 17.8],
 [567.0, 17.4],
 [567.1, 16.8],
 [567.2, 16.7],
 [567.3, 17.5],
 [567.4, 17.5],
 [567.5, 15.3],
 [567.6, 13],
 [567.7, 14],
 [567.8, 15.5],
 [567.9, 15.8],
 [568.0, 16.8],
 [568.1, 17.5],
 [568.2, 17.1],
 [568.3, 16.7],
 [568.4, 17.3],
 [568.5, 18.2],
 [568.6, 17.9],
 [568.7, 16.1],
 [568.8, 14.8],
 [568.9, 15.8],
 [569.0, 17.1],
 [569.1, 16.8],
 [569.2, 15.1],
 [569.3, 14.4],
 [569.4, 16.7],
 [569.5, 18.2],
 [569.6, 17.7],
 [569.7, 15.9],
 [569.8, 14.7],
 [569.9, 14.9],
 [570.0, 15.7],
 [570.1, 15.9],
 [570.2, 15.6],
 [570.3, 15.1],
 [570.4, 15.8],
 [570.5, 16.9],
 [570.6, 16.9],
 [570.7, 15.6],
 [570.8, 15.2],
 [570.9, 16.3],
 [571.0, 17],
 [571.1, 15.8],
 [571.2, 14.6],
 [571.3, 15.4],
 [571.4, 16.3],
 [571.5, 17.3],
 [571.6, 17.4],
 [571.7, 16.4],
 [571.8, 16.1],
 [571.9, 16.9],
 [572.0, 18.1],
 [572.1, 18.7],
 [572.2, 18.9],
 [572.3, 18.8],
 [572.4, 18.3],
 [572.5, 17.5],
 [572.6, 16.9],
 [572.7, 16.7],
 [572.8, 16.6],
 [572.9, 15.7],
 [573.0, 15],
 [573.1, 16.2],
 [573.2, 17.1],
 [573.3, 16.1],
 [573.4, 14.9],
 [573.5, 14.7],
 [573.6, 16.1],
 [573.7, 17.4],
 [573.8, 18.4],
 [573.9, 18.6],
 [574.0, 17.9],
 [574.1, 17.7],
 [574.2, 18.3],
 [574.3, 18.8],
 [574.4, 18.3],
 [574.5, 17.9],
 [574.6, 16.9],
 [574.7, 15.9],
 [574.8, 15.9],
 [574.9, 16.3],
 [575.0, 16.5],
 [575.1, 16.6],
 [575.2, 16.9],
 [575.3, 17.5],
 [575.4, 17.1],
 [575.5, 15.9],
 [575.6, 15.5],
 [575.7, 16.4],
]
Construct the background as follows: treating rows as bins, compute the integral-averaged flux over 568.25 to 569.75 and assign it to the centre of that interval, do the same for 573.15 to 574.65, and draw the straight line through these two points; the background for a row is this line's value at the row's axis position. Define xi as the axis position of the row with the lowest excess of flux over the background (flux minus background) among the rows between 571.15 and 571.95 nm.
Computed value 571.2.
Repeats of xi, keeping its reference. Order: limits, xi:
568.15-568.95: 568.8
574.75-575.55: 575.5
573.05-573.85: 573.5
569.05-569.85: 569.3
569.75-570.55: 569.8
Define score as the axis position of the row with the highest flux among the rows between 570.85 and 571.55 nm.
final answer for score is 571.5 nm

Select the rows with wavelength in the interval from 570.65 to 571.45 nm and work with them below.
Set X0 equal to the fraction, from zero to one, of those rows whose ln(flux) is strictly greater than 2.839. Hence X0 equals 0.0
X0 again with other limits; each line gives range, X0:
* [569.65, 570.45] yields 0.0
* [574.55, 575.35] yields 0.1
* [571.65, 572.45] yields 0.6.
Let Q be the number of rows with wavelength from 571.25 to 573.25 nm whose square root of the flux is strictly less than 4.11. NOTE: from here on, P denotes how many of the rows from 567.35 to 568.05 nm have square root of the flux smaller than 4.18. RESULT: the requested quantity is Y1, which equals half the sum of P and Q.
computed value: 7.5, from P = 6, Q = 9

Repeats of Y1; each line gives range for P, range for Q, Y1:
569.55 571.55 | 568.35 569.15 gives 11.5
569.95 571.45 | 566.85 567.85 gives 10.5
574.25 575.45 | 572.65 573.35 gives 7.0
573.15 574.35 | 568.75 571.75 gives 14.0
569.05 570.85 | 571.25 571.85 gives 10.0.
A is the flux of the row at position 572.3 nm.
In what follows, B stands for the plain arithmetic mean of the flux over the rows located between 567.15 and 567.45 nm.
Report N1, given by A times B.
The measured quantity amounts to 324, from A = 18.8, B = 17.2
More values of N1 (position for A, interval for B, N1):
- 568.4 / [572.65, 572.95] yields 283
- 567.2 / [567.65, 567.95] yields 252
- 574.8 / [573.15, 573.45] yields 255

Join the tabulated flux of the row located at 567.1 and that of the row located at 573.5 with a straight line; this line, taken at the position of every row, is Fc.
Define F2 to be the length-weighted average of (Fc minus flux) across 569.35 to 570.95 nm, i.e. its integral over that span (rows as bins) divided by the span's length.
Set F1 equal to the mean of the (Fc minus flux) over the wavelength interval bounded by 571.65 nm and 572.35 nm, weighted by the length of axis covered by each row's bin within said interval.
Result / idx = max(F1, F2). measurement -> -0.3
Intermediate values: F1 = -2.5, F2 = -0.3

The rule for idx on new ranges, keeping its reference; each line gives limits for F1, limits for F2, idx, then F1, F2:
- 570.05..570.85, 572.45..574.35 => -0.2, -0.2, -2.1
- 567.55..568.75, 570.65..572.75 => 0.1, 0.1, -1.6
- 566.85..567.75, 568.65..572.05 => 0.5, 0.5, -0.4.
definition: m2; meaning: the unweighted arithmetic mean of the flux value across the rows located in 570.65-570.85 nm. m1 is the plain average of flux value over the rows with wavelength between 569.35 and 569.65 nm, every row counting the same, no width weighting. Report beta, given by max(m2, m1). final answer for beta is 17.5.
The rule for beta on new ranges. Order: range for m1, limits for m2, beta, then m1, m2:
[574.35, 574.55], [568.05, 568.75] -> 18.1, 18.1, 17.3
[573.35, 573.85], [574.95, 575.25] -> 16.7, 16.3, 16.7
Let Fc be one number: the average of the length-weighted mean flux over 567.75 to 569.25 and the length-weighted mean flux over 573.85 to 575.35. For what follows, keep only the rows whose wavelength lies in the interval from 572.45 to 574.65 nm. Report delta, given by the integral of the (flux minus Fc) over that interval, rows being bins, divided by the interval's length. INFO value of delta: 0.0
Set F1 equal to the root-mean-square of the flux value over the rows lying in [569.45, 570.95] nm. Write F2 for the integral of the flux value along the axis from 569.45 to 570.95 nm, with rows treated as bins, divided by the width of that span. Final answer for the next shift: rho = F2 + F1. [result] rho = 32.08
